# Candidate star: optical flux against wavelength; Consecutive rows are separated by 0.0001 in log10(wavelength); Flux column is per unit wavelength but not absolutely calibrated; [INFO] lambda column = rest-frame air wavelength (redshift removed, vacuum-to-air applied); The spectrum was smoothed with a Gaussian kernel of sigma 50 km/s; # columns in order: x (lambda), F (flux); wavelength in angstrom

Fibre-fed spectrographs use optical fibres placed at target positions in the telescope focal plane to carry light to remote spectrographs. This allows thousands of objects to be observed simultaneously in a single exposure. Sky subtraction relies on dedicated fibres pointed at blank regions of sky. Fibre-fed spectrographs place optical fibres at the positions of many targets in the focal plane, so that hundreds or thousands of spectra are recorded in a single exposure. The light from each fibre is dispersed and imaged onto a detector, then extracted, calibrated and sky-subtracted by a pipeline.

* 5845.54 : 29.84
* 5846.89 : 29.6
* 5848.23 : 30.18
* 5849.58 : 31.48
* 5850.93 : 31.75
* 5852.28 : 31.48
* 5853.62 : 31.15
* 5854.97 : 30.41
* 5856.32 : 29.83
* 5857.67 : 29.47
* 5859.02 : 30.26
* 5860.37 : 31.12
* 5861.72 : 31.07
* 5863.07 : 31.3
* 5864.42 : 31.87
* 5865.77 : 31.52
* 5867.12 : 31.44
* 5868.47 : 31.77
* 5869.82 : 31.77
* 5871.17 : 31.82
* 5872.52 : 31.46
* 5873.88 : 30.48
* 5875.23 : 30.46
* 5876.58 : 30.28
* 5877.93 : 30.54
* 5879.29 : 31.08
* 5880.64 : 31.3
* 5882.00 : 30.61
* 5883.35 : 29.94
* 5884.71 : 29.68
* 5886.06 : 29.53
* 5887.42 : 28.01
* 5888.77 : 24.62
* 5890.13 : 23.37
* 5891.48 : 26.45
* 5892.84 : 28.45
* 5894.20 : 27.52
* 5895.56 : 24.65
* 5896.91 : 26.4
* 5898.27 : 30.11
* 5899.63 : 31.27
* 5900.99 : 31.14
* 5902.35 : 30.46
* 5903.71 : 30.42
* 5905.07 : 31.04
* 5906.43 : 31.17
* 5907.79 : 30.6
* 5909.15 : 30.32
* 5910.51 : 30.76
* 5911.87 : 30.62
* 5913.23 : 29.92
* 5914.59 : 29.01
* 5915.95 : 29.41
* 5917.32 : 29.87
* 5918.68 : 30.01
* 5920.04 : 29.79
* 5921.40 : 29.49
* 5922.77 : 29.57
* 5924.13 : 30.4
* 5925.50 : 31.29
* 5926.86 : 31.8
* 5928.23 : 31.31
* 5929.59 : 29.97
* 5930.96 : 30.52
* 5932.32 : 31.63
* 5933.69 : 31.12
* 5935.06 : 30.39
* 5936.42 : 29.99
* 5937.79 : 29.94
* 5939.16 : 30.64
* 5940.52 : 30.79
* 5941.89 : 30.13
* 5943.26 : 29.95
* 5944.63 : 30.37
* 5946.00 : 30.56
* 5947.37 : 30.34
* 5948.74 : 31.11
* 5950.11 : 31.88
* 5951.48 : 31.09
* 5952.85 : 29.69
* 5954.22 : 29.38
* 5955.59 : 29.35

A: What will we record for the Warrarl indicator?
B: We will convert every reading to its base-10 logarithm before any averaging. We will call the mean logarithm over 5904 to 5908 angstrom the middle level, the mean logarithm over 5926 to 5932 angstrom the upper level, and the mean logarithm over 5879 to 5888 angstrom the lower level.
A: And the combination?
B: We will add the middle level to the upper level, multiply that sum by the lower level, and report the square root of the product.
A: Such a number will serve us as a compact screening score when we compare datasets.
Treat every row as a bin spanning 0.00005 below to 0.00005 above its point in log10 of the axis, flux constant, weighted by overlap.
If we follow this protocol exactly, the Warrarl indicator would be 2.10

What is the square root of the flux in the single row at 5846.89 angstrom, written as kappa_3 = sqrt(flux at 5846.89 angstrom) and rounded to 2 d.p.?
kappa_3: 5.44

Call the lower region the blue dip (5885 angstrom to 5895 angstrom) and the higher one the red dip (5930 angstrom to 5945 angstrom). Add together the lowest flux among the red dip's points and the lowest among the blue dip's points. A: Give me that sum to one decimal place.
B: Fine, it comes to 53.3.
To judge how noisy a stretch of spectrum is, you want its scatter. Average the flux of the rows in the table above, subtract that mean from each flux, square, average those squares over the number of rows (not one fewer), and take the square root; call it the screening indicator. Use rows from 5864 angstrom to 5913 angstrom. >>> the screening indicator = 2.2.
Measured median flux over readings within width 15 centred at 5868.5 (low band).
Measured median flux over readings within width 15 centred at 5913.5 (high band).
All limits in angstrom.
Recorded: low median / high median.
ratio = 1.05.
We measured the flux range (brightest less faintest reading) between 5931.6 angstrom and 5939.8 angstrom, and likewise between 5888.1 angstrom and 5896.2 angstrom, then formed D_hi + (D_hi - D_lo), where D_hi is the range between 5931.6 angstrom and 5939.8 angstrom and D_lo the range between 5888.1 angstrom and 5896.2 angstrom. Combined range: -1.7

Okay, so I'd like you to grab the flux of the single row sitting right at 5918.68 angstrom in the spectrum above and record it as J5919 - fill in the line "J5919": 30.01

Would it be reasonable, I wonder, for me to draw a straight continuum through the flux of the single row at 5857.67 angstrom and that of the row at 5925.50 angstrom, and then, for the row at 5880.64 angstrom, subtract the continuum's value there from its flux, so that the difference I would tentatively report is 1.2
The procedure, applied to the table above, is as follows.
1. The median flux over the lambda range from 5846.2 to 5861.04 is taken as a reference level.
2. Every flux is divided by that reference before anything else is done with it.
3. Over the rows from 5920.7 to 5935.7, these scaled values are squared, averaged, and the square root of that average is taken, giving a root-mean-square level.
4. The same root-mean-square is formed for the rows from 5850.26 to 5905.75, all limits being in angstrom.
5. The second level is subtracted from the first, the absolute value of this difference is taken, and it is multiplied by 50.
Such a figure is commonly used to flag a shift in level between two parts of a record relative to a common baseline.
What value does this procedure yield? 1.1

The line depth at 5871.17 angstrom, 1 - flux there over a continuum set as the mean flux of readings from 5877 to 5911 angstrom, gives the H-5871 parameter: -0.091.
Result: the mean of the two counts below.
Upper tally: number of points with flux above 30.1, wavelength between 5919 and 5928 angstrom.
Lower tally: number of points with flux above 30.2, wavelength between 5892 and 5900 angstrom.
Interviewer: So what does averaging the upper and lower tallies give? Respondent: 2.0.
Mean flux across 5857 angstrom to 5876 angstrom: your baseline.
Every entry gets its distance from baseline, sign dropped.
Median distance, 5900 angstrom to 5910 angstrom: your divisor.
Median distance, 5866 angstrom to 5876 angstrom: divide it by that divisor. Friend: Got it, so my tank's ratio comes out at 1.2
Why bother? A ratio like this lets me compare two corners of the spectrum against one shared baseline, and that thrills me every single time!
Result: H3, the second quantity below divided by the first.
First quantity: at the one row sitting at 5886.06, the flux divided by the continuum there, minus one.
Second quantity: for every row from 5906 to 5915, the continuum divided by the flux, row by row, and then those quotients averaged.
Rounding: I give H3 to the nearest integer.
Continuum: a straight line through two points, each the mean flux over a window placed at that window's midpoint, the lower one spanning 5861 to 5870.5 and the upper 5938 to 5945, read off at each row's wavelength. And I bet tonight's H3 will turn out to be -19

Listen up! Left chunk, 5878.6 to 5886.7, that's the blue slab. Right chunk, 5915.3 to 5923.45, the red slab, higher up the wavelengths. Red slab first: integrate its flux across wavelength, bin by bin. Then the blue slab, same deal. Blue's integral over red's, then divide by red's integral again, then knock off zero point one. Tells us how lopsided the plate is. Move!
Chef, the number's -0.0958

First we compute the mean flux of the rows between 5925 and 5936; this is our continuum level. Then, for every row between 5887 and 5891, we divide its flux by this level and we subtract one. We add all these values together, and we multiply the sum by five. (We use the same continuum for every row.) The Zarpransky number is -2.7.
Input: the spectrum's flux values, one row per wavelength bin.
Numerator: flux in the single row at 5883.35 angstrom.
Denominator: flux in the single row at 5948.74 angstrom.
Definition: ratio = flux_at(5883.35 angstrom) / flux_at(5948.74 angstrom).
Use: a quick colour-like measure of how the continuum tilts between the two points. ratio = 0.96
